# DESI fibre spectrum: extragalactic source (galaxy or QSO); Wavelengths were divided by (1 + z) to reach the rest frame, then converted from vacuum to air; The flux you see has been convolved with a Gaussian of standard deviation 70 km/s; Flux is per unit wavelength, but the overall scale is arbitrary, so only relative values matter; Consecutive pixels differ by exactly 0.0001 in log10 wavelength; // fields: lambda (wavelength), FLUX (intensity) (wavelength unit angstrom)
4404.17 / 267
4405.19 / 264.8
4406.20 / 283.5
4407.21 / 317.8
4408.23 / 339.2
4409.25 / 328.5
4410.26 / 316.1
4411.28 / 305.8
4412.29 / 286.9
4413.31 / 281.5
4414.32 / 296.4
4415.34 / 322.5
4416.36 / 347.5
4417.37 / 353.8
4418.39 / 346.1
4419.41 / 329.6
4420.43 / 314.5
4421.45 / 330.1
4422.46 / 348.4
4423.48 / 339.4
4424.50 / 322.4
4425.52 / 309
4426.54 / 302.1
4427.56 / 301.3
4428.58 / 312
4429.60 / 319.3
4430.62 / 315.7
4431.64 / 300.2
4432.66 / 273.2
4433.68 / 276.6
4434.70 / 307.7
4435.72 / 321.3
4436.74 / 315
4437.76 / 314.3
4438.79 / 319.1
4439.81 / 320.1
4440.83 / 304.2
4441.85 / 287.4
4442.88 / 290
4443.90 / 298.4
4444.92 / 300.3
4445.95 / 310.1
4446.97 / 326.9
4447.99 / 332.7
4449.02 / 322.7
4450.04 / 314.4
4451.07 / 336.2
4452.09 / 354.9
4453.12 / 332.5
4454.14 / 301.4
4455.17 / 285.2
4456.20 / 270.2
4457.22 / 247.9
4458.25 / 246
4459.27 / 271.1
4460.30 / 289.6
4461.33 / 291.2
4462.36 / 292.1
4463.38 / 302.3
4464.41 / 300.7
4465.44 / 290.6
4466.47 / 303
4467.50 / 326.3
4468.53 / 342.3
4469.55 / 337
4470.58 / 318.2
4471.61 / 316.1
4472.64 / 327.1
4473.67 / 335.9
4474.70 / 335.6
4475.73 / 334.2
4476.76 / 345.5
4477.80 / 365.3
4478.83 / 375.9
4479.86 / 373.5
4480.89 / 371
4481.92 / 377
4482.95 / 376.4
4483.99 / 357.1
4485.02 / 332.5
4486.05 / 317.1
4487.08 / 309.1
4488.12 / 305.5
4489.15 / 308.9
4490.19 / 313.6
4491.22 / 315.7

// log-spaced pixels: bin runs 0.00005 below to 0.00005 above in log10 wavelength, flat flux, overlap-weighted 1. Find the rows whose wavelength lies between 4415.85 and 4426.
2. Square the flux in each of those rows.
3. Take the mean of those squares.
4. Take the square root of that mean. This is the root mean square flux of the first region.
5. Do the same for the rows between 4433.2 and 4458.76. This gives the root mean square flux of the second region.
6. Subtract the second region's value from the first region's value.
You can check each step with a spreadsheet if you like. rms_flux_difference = 28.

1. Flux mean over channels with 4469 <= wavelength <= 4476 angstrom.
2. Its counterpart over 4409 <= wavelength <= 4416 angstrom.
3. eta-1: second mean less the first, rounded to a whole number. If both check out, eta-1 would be -24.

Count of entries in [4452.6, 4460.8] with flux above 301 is 2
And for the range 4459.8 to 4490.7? 25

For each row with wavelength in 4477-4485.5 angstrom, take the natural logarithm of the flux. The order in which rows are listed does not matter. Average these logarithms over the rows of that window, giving 5.90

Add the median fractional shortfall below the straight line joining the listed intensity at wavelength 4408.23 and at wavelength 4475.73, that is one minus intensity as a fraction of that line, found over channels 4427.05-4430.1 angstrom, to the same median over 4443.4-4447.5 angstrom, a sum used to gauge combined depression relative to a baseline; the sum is 0.17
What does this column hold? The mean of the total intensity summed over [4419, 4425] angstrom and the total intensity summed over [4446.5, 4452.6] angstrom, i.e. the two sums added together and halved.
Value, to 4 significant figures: 1986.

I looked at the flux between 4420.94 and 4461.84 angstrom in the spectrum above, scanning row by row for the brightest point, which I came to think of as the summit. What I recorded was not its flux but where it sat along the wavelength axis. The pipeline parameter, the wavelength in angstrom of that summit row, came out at 4452.09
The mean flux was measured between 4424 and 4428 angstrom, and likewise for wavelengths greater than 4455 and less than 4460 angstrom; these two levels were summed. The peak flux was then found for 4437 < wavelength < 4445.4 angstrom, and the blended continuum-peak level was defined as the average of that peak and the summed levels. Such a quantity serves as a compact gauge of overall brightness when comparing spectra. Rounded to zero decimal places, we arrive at 446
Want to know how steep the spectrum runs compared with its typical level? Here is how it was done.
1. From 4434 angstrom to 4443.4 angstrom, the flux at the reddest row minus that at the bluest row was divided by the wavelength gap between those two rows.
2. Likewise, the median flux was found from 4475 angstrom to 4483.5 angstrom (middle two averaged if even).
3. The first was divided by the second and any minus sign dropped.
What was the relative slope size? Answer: 0.006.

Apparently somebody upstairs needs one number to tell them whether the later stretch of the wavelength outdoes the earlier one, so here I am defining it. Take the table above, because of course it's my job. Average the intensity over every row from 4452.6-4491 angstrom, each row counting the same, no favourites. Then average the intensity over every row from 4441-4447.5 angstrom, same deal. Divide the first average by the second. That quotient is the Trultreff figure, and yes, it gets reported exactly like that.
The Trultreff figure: 1.06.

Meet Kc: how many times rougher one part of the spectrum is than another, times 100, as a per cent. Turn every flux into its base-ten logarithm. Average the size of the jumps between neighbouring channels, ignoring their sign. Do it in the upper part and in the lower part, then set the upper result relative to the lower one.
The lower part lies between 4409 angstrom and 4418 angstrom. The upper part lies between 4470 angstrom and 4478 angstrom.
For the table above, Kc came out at 48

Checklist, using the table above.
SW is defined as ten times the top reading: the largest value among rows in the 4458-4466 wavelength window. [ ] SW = 3023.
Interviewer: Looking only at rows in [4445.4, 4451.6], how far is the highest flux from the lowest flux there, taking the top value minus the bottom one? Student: 26.1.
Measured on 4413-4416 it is 41.0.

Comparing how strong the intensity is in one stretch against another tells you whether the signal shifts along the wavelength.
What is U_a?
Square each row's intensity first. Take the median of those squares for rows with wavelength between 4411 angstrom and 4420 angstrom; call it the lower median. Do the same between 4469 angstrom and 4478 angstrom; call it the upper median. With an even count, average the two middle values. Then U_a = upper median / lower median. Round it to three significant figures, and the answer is 1.08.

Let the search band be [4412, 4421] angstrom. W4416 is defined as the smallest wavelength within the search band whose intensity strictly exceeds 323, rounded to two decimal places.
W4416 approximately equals 4416.36 angstrom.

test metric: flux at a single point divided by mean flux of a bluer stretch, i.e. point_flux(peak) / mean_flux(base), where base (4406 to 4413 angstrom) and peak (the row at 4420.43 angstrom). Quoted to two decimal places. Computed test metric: 1.01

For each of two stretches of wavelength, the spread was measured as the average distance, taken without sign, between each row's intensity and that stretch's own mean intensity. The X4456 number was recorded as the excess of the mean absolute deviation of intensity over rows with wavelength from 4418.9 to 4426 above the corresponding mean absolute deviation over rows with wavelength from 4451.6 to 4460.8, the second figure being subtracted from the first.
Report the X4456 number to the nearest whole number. -17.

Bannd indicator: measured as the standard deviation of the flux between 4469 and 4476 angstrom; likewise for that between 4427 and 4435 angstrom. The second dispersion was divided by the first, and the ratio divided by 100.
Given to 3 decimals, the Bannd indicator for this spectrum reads 0.020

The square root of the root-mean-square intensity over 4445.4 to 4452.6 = 18.1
